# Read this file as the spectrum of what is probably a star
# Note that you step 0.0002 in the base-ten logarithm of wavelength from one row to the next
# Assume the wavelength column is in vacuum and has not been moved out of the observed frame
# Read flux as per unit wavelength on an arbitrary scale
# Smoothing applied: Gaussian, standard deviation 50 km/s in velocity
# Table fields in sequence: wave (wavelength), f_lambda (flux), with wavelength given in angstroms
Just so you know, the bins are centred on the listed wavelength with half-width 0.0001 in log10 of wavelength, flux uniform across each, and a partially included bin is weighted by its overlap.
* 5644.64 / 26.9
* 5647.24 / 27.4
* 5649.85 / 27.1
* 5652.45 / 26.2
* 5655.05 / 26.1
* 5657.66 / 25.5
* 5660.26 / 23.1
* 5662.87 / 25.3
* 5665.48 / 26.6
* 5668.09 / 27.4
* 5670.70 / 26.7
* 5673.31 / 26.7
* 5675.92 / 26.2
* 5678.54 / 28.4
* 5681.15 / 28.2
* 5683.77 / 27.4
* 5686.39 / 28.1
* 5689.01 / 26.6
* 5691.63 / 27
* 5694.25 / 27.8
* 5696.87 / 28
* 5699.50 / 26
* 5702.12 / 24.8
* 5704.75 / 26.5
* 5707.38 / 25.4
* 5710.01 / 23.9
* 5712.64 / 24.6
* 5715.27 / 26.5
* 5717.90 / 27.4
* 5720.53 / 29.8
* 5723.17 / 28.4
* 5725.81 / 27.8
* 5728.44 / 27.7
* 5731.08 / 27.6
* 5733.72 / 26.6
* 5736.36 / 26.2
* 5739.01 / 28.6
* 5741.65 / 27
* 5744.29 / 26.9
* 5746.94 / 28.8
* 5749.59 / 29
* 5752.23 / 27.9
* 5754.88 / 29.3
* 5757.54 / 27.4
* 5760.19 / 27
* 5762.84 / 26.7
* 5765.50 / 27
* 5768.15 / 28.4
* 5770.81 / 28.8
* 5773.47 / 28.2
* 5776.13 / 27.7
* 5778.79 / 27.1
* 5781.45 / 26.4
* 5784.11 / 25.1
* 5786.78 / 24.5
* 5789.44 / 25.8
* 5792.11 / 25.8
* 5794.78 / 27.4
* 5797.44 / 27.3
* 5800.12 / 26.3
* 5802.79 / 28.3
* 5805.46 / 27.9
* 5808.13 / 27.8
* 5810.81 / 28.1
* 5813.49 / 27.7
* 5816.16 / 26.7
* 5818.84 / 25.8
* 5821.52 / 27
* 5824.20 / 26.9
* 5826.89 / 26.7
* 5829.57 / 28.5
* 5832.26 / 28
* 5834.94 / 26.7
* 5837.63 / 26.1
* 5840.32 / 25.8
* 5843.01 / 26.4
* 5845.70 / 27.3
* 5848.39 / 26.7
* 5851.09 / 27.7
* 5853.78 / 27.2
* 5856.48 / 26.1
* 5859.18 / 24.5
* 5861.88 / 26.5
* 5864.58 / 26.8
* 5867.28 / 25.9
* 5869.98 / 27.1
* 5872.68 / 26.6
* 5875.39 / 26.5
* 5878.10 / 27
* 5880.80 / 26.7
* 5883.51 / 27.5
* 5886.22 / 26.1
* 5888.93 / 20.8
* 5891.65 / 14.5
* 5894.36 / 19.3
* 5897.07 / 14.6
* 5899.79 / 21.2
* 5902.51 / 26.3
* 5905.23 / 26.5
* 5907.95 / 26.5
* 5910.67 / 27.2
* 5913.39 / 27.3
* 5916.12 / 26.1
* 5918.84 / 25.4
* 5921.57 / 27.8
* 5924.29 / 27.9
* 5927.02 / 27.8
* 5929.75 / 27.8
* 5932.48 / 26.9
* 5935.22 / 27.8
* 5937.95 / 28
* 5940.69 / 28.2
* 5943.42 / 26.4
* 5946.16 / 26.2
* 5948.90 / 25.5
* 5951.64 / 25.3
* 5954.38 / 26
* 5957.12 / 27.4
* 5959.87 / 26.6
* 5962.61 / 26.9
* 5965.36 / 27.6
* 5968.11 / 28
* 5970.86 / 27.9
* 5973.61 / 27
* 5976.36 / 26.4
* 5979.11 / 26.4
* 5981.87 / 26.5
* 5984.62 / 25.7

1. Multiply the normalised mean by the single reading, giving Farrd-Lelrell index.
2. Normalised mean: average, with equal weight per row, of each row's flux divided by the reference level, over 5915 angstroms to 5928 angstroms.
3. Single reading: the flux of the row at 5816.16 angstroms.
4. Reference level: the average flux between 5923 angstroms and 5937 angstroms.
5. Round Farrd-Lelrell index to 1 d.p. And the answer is 26.1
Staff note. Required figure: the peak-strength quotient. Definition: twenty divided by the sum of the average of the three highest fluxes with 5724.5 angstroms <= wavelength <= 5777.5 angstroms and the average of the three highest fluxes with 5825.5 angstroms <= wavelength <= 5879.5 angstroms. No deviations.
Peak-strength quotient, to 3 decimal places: 0.350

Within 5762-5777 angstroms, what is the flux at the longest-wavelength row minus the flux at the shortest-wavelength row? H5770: 1.0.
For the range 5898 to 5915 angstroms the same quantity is 6.1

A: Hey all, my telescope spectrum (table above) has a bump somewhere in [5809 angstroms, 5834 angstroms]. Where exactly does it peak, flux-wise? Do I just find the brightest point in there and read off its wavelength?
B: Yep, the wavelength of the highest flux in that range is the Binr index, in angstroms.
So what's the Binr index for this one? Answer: 5829.57 angstroms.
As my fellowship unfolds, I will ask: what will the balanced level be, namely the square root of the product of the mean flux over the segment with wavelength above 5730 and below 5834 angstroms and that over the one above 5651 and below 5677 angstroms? 26.6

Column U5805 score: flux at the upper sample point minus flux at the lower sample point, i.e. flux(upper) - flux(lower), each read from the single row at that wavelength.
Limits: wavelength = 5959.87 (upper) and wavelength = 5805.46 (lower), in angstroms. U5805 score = -1.3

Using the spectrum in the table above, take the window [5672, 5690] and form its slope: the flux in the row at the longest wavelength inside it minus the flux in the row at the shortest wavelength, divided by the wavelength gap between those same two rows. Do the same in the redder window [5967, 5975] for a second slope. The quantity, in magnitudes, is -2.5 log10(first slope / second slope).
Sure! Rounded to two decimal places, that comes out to 3.64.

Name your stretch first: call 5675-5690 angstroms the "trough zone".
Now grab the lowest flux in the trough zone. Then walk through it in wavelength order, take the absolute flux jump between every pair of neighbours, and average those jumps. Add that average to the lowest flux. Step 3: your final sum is 27.3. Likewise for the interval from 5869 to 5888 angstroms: 26.7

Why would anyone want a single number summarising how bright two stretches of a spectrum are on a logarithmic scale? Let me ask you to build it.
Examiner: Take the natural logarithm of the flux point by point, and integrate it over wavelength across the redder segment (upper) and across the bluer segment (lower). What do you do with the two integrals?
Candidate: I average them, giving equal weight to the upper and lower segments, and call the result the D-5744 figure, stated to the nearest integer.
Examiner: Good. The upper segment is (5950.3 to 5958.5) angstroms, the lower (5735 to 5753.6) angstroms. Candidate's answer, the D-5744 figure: 44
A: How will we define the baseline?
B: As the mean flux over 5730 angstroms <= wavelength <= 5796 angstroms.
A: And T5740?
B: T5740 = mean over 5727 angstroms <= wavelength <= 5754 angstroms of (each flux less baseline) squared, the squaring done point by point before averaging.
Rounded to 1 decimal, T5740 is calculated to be 1.0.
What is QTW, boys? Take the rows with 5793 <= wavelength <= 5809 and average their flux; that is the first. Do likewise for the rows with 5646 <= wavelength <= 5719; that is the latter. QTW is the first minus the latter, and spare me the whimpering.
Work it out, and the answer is 1.0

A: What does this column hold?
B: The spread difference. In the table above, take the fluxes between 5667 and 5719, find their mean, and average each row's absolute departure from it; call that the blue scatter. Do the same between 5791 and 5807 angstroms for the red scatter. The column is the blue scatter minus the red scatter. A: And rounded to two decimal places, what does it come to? 0.22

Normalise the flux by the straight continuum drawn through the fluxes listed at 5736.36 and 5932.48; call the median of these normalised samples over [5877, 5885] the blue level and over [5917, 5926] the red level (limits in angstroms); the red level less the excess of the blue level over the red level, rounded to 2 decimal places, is 1.06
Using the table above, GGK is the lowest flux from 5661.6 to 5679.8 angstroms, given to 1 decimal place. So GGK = 25.3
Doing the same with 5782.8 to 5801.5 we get 24.5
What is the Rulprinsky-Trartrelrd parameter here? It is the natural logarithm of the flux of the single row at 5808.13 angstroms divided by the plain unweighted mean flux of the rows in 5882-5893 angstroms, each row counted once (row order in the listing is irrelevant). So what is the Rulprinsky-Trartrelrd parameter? 0.22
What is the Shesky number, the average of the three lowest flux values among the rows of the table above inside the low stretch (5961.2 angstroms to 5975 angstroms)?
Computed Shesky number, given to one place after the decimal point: 27.2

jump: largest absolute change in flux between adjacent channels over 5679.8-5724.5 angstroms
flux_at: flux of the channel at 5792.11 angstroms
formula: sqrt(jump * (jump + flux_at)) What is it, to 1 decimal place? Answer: 8.2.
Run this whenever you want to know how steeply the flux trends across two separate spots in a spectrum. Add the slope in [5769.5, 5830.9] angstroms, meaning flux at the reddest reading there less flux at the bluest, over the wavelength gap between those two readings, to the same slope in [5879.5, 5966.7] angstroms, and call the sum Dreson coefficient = 0.01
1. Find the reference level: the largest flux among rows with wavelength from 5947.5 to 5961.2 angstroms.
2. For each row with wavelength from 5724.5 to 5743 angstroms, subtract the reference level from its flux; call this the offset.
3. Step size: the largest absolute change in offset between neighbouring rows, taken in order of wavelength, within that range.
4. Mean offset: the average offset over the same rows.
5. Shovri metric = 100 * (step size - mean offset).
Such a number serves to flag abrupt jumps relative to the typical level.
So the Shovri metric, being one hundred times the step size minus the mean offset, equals 244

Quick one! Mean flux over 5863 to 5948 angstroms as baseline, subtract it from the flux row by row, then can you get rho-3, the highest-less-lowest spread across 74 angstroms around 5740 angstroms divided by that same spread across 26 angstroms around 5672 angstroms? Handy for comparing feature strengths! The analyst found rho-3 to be 1.1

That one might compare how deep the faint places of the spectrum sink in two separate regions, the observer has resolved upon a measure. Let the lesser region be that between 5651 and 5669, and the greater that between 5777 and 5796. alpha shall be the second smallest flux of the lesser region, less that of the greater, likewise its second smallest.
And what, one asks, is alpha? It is 0.2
